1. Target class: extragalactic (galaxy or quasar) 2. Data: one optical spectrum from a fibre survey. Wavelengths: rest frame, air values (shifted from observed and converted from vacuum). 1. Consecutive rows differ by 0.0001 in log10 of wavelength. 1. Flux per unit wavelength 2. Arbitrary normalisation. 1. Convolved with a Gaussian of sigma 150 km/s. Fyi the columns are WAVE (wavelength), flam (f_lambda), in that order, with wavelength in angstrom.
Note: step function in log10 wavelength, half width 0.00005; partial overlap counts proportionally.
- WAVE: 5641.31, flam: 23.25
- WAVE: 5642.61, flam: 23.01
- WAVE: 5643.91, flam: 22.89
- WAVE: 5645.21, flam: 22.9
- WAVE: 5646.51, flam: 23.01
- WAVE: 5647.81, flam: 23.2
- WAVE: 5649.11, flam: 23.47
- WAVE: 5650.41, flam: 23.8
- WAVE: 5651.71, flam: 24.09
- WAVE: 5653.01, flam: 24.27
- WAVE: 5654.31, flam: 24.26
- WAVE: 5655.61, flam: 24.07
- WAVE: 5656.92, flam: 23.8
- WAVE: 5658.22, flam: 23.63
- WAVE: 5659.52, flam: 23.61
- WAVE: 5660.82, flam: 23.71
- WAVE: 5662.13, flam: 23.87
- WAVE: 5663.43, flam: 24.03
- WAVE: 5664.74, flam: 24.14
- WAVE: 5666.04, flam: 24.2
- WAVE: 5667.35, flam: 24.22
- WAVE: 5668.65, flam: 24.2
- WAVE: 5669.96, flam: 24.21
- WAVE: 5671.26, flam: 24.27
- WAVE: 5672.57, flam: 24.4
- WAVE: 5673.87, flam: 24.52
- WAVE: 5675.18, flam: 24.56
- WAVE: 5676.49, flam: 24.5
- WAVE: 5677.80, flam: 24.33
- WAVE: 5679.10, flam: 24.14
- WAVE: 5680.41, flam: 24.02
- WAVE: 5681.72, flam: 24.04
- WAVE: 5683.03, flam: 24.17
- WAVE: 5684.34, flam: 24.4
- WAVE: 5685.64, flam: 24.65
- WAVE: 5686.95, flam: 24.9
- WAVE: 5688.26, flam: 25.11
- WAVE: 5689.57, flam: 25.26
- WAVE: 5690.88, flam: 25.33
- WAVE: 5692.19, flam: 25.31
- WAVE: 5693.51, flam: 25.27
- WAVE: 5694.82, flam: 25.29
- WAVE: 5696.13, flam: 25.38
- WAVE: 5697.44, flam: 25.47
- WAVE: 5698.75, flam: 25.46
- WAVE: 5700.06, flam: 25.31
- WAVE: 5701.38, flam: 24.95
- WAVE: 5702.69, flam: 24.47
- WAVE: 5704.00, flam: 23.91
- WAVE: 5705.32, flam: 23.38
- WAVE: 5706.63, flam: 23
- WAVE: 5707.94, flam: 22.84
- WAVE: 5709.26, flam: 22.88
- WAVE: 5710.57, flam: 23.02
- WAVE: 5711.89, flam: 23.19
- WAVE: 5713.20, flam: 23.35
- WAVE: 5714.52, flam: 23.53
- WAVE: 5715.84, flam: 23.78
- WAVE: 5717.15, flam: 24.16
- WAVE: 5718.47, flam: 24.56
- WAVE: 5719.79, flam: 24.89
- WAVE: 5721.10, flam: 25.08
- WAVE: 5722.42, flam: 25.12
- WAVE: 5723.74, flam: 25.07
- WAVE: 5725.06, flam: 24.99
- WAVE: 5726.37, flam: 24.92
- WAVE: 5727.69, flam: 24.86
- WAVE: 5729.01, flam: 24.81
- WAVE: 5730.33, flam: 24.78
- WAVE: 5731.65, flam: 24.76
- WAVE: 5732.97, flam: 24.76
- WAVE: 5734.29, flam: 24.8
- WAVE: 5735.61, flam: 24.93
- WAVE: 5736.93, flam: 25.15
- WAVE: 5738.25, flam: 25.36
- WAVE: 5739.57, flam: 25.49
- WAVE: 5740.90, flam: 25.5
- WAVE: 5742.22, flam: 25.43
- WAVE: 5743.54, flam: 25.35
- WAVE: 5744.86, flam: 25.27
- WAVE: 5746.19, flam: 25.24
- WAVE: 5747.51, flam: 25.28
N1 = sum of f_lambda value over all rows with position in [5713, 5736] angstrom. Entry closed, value 443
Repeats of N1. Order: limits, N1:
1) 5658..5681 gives 435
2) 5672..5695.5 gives 444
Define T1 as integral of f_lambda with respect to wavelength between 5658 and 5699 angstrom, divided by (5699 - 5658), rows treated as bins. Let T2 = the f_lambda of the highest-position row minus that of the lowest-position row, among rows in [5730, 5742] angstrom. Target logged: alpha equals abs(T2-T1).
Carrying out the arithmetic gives 23.8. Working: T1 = 24.5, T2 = 0.7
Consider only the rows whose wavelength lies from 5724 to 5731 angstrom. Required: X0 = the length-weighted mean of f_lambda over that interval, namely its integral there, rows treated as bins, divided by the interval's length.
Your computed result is 24.9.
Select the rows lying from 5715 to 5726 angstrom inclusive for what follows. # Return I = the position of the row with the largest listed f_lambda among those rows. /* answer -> 5722.42 angstrom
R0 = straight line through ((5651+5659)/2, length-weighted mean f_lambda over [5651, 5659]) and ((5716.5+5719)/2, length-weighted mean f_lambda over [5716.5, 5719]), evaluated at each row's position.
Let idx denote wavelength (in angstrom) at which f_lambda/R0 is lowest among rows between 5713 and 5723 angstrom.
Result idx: 5713.20 angstrom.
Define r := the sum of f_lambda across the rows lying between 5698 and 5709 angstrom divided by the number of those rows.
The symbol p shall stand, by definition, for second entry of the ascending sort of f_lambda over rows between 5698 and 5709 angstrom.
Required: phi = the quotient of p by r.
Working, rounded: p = 23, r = 24.2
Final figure 0.952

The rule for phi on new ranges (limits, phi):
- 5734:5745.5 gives 0.987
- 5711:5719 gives 0.983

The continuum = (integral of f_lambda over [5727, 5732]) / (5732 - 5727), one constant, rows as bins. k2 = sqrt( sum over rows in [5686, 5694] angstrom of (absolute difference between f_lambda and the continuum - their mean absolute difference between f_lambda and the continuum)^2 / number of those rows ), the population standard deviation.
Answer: 0.15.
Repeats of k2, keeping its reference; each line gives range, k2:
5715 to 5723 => 0.30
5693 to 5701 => 0.08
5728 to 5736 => 0.05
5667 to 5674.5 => 0.12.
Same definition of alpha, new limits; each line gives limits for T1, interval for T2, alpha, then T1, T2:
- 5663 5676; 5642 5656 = 23.2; 24.3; 1.1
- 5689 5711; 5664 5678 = 24.3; 24.5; 0.2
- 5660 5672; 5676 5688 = 23.7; 24.1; 0.4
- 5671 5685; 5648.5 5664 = 23.8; 24.3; 0.6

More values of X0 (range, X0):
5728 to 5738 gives 24.9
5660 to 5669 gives 24.0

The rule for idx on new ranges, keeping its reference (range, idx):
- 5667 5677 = 5668.65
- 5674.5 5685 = 5680.41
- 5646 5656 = 5646.51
